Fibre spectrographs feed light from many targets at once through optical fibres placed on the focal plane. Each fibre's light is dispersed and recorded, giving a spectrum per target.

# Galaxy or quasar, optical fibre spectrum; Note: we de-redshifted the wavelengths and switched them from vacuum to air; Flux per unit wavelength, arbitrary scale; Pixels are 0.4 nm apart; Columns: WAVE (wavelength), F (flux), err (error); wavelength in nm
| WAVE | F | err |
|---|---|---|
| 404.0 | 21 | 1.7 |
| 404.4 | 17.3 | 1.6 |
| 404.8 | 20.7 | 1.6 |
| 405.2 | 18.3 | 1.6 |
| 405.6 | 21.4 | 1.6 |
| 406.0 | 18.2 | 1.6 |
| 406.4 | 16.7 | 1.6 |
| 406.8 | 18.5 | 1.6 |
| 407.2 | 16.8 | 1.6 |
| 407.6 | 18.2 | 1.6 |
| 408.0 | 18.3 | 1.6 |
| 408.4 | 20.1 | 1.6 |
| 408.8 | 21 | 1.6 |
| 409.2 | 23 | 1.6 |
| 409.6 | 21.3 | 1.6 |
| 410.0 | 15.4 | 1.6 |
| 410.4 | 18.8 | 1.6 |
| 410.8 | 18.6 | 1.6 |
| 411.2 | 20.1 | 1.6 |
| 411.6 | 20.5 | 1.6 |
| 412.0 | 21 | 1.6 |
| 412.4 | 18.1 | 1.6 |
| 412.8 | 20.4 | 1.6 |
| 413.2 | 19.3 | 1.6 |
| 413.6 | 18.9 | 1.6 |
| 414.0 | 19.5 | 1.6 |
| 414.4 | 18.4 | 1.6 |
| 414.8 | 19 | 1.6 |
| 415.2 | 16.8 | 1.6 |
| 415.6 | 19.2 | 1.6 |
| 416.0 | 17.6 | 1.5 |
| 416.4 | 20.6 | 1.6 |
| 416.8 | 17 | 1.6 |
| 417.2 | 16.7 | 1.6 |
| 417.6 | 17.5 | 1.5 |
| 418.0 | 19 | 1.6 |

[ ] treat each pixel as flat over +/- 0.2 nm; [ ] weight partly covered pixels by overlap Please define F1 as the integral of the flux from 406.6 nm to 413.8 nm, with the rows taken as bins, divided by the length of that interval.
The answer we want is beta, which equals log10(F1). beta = 1.29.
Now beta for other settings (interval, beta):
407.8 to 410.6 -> 1.29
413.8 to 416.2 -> 1.27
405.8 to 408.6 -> 1.26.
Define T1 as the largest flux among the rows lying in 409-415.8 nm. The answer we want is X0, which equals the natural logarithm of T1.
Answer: 3.14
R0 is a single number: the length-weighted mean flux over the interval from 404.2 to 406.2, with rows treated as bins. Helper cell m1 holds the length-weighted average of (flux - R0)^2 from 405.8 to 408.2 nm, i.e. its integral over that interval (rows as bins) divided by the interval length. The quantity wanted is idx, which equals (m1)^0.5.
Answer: 1.6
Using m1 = 2.5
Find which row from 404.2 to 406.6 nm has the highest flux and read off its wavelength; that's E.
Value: 405.6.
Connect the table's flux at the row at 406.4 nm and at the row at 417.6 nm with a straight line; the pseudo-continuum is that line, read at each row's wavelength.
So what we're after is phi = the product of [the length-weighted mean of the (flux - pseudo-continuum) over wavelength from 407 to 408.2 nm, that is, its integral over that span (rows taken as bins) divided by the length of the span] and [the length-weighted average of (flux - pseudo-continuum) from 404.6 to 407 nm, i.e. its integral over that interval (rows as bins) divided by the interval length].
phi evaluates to 2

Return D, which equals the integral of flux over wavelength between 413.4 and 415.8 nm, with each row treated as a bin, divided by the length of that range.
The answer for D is 18.6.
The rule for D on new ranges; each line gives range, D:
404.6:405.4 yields 19.5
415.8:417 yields 18.4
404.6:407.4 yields 18.7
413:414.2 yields 19.2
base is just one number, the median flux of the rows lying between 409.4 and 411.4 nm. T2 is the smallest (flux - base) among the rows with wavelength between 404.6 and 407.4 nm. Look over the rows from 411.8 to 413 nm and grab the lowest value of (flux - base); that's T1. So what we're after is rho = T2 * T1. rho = 1.5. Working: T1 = -0.7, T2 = -2.1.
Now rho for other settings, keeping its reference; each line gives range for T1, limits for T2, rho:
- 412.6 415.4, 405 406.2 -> 1.2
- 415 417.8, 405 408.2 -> 4.4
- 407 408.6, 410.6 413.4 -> 1.4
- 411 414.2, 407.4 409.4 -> 0.4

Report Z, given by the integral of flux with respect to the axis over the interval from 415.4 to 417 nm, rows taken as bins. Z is 29.8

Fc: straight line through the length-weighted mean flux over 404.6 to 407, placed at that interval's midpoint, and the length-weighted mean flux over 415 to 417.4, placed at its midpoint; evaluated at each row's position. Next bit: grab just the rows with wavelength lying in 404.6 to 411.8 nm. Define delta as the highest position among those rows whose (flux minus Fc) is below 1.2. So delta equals 410.8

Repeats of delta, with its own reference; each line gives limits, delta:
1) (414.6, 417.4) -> 417.2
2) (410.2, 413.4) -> 413.2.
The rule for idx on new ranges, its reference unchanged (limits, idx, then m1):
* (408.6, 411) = 2.5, 6.2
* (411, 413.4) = 1.2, 1.4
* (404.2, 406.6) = 1.8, 3.1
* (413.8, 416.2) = 1.2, 1.5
